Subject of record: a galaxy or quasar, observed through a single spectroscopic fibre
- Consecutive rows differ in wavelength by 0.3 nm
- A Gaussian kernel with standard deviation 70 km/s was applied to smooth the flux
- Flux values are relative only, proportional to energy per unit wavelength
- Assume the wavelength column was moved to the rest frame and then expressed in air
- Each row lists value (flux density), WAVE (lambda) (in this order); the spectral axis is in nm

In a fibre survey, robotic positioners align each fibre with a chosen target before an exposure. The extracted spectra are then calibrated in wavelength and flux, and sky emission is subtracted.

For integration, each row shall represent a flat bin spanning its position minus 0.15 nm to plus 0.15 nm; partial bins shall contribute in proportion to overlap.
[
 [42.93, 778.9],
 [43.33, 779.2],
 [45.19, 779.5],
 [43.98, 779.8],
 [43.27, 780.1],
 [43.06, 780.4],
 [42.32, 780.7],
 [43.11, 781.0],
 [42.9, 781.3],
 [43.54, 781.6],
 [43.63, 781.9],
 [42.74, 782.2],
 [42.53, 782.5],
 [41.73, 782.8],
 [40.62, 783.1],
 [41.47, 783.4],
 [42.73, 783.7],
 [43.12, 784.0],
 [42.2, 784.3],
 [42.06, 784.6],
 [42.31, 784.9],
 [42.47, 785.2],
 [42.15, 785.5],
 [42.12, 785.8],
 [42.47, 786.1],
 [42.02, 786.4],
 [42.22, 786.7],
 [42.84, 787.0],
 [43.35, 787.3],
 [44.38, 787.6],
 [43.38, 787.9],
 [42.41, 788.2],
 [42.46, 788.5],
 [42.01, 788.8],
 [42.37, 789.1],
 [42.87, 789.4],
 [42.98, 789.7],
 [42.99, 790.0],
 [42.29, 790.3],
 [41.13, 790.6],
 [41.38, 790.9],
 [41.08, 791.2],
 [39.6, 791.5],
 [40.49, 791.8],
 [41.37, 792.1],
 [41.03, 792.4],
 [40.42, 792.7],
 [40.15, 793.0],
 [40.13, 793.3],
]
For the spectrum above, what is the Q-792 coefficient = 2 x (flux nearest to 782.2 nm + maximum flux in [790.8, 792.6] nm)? 168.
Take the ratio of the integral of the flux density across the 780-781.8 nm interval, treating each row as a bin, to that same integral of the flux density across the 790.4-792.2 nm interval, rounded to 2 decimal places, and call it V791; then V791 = 1.05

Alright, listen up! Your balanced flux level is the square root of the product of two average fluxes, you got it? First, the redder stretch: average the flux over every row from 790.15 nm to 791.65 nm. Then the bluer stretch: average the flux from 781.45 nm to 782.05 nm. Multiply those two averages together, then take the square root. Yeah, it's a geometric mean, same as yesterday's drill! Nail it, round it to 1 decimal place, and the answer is 42.3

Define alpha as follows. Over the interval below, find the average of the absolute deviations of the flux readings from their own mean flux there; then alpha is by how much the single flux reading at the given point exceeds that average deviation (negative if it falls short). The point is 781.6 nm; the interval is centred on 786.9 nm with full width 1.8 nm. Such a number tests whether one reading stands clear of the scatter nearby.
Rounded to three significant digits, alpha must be 42.9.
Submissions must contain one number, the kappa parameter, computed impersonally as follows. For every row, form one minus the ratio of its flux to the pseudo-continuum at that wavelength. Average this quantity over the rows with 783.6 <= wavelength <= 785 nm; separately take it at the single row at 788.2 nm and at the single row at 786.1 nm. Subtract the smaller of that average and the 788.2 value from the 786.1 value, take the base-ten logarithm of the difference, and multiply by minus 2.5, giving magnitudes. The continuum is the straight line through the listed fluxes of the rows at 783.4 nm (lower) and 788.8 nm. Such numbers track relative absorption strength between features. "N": 5.8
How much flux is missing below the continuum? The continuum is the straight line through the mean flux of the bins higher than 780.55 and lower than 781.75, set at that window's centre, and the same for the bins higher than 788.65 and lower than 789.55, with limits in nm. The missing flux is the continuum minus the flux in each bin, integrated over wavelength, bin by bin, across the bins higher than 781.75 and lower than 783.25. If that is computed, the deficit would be 0.9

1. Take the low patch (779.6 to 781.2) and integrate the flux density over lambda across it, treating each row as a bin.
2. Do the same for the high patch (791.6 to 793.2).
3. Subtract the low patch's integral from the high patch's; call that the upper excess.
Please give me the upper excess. -4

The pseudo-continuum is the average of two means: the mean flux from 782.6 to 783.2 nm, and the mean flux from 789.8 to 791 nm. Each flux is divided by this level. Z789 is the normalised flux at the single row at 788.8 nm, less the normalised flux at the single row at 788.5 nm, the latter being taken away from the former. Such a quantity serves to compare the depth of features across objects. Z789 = -0.01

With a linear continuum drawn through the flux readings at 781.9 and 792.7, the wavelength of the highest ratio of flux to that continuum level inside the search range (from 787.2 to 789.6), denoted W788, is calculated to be 787.6 nm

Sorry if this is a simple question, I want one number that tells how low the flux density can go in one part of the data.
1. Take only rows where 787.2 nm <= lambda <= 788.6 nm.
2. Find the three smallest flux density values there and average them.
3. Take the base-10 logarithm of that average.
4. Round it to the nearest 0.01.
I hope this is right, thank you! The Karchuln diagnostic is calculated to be 1.63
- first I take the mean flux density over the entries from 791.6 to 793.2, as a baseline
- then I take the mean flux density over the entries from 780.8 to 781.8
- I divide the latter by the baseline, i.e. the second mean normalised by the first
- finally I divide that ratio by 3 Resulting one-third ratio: 0.354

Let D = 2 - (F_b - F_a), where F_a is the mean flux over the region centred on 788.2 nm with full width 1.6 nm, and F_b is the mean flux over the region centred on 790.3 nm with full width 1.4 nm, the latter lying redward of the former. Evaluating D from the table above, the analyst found 2.77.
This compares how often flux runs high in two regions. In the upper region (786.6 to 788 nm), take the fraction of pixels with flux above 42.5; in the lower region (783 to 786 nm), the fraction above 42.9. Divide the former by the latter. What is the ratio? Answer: 8.0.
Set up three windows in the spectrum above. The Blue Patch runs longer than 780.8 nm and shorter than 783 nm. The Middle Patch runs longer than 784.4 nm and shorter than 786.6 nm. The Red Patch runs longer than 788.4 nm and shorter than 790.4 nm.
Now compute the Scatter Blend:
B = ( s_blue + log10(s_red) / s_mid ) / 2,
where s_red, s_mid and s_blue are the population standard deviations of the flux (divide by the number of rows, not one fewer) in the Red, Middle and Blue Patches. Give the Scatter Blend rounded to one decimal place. -1.0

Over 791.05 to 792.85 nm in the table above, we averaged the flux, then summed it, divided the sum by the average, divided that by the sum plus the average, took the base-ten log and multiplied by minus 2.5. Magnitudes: 4.19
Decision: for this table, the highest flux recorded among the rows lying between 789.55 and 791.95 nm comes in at 42.99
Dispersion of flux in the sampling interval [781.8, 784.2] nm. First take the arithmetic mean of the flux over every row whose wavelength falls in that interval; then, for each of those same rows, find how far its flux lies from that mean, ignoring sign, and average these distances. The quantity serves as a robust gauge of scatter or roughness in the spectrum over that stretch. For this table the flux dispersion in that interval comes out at 0.79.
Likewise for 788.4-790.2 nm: 0.33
